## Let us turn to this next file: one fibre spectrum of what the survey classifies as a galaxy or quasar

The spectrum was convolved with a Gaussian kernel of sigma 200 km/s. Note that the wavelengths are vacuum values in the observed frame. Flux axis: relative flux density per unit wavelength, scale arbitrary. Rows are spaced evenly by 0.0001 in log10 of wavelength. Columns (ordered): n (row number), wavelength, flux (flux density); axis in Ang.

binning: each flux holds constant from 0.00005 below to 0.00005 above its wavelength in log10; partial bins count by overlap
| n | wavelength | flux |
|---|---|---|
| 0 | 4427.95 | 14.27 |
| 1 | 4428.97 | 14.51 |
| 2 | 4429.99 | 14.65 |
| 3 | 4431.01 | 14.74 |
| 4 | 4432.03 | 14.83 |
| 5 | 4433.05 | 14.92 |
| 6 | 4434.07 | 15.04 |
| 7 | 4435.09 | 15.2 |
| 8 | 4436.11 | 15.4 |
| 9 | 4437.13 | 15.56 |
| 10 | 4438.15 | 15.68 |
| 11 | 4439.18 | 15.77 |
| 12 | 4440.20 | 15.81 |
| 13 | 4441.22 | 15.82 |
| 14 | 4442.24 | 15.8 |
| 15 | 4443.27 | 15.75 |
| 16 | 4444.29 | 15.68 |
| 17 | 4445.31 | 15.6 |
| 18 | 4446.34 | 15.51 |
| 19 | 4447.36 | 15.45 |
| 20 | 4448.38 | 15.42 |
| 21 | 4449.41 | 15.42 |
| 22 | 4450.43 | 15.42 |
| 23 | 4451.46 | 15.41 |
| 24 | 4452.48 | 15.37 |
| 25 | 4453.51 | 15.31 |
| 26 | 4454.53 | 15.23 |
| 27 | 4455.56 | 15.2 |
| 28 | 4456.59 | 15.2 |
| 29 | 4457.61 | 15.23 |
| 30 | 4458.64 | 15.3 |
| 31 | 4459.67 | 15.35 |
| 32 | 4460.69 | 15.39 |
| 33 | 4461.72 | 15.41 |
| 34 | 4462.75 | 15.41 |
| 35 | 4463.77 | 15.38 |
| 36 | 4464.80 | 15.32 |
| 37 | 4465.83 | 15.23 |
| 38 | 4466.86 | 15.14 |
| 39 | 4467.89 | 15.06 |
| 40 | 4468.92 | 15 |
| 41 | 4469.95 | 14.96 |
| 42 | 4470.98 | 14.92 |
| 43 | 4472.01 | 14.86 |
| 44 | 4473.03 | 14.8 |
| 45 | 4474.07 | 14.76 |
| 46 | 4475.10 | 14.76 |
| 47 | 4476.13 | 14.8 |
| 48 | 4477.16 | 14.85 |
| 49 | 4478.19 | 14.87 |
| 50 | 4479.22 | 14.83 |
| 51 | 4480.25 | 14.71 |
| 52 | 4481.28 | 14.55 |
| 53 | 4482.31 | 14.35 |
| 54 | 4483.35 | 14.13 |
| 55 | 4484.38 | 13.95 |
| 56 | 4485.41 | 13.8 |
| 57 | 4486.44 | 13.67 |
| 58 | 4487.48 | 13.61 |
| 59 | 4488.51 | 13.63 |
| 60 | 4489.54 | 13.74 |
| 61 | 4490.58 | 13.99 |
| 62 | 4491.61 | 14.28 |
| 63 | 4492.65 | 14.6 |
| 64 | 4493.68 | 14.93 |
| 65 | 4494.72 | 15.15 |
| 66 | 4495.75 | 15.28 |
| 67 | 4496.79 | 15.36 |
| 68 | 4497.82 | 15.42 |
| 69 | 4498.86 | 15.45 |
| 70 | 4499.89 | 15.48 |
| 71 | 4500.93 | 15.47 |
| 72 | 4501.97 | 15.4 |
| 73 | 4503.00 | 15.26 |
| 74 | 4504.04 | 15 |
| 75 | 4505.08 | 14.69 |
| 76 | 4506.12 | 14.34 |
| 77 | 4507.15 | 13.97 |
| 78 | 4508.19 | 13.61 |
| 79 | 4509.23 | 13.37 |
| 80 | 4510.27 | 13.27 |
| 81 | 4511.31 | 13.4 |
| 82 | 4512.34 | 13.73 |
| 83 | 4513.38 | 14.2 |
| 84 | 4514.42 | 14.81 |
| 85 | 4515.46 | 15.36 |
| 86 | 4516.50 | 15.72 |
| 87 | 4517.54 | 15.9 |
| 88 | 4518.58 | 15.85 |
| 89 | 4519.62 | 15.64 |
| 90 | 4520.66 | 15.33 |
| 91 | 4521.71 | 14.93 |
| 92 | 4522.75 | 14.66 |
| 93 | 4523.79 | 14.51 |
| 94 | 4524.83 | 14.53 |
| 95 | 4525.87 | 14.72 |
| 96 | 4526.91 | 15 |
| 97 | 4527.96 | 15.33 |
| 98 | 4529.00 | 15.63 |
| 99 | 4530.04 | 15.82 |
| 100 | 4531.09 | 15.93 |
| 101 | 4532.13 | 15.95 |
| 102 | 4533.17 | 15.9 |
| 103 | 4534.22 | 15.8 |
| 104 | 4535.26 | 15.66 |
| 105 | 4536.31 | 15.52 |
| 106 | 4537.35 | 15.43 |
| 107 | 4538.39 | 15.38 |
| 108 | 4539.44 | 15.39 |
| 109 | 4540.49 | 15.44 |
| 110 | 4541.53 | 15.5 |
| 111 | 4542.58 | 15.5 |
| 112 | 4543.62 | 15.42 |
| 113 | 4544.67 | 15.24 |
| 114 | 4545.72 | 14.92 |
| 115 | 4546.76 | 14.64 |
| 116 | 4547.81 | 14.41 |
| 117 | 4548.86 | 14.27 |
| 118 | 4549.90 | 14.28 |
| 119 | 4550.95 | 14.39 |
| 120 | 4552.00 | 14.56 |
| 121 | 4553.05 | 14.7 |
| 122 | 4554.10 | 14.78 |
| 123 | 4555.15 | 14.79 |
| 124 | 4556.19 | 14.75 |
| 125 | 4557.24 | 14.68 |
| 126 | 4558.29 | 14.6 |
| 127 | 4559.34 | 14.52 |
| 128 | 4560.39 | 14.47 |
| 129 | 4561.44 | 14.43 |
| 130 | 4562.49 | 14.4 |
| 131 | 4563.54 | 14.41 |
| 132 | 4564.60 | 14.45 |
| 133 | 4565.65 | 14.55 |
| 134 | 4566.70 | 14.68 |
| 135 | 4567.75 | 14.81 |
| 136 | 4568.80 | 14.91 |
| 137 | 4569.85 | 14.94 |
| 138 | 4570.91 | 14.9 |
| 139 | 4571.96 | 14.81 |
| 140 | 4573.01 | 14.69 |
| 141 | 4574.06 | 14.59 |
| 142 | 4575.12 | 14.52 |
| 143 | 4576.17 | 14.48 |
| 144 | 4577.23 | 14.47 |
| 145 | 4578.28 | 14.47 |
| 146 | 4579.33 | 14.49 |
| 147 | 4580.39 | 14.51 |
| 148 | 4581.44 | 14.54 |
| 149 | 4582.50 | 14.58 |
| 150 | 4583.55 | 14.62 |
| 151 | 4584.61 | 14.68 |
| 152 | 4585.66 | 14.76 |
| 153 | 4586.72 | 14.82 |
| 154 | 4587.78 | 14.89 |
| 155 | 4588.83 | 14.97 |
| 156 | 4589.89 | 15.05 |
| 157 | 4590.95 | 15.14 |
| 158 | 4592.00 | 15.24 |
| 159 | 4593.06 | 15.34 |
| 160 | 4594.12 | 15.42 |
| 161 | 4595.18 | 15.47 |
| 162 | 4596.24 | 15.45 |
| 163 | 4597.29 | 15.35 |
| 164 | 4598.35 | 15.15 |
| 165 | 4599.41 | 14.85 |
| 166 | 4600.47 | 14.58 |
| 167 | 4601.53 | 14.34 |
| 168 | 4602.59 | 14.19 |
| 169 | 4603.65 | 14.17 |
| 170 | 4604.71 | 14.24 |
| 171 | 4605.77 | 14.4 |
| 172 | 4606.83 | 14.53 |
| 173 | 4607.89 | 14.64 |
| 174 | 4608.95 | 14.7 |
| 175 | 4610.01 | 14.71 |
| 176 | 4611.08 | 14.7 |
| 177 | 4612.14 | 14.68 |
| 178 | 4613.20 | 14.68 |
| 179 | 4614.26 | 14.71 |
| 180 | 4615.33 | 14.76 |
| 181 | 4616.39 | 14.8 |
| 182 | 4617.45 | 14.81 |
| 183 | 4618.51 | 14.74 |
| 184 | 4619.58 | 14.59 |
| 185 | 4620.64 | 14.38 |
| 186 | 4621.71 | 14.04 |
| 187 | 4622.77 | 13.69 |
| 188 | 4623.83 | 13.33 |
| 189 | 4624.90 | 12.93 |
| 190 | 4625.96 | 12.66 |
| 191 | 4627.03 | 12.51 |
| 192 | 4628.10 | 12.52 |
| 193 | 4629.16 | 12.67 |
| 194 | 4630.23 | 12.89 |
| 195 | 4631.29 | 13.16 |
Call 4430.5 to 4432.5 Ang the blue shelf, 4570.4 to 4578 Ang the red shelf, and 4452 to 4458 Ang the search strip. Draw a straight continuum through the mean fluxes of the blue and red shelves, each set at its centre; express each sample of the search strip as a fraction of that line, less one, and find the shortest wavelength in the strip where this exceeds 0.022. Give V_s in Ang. 4452.48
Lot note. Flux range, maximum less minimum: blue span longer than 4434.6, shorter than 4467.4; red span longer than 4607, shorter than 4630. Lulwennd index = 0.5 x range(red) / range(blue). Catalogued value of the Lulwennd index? 1.7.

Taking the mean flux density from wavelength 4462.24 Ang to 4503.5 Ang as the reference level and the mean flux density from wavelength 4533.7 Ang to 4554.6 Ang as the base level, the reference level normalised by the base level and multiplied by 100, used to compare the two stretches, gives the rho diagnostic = 98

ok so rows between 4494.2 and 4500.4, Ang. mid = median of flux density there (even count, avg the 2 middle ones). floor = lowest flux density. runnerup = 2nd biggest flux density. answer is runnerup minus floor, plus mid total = 15.7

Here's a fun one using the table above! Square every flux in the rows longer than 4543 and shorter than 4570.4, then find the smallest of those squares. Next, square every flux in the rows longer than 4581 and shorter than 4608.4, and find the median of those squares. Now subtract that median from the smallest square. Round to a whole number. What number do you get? -15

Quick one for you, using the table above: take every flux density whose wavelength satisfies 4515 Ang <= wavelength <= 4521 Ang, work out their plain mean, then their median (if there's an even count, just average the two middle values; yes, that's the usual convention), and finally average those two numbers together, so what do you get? 15.7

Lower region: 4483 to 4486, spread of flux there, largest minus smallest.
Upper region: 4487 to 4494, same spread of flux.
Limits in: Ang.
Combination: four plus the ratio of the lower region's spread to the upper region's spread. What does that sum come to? 4.25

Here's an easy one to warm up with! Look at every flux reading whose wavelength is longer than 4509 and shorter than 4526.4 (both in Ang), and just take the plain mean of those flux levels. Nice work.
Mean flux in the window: 14.7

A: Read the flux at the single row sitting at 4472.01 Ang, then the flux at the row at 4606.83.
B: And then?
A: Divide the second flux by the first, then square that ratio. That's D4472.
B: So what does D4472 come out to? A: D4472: 0.96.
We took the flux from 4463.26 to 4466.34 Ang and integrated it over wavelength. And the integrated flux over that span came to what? 47.2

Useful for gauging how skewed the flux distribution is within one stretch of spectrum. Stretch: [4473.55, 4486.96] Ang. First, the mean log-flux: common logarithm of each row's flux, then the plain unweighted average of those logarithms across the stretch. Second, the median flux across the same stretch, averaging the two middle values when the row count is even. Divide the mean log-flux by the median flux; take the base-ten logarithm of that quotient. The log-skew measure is -1.103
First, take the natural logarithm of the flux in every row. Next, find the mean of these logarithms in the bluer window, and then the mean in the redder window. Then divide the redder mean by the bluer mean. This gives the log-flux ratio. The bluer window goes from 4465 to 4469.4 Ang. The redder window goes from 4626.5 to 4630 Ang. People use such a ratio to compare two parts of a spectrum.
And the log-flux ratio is 0.93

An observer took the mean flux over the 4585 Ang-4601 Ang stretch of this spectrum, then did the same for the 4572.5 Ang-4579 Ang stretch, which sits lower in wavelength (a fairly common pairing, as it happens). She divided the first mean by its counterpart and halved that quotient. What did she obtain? 0.519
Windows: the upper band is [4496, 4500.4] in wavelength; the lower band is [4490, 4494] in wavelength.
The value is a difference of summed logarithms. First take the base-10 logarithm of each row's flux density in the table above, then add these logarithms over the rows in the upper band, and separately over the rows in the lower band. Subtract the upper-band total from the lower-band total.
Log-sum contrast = -0.11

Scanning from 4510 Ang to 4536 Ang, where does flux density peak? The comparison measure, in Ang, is 4532.13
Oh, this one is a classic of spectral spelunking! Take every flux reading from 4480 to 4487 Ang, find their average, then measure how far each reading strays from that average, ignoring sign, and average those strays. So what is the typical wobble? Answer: 0.32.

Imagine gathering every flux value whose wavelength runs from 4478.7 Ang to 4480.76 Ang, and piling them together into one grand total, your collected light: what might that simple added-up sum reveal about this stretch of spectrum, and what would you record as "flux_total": 30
